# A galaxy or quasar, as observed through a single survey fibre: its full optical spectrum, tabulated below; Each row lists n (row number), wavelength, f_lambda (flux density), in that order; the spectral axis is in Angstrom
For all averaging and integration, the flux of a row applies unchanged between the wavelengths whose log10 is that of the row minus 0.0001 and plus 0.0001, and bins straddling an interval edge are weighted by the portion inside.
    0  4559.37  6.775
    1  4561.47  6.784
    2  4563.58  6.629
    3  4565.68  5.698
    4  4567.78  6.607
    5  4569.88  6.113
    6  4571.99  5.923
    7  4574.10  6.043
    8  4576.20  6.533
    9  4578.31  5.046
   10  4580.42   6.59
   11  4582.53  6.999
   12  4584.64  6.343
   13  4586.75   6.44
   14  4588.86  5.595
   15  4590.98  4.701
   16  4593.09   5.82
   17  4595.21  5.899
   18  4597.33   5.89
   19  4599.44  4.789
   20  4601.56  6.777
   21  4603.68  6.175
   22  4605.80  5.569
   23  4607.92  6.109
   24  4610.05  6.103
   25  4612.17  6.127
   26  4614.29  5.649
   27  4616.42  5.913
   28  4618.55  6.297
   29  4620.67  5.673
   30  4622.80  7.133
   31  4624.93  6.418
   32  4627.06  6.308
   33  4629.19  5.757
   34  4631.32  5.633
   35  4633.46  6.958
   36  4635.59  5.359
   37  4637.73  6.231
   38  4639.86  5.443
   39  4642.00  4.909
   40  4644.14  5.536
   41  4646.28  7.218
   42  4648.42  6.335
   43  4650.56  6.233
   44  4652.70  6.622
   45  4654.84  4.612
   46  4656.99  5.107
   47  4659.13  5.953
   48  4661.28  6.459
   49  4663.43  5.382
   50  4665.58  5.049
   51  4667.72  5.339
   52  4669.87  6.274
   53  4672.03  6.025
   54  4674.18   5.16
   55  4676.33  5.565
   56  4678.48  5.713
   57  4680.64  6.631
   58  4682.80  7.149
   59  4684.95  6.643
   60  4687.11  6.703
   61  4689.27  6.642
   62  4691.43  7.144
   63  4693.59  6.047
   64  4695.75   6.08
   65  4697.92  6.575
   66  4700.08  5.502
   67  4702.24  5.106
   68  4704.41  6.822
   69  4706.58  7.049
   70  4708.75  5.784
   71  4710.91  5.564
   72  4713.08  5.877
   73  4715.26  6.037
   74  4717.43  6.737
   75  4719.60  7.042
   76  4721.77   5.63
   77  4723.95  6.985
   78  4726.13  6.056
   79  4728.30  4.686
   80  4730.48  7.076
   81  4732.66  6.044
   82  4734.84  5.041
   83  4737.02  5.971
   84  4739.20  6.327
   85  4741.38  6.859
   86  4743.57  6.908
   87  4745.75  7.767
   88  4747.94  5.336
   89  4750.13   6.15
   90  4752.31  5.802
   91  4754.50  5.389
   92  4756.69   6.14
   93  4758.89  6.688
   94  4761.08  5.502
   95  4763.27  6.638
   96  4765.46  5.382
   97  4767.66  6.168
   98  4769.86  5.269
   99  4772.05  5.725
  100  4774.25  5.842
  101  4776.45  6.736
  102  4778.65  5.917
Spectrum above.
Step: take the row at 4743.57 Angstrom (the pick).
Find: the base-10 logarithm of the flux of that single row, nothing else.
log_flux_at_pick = 0.839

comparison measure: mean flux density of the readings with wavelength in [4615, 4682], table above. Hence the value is 5.91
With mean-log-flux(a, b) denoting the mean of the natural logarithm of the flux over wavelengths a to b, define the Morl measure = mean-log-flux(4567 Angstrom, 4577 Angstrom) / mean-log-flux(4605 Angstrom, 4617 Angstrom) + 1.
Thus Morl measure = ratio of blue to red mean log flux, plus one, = 2.03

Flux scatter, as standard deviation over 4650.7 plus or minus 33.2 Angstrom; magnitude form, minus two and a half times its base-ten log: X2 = 0.4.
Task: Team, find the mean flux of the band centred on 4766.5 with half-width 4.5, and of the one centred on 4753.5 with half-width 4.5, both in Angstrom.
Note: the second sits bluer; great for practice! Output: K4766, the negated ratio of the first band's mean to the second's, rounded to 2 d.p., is -1.00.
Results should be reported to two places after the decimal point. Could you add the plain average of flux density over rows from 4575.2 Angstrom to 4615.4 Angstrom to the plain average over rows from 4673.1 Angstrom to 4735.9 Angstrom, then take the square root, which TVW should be 3.48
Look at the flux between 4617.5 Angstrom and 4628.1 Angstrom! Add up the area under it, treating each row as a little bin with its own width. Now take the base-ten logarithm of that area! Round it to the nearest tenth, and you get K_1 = 1.8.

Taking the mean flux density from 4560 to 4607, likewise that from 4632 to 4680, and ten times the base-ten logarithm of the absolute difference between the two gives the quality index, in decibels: -6.0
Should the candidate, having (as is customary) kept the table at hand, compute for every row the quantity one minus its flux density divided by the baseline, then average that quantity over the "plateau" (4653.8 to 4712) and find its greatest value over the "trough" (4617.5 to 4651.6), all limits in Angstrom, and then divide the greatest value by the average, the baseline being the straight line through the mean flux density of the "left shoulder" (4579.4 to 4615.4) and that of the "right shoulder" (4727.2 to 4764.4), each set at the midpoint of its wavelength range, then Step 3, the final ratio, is 17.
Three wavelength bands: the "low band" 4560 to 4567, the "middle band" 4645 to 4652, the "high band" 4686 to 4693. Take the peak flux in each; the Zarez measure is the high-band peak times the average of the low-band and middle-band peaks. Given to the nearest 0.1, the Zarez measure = 50.0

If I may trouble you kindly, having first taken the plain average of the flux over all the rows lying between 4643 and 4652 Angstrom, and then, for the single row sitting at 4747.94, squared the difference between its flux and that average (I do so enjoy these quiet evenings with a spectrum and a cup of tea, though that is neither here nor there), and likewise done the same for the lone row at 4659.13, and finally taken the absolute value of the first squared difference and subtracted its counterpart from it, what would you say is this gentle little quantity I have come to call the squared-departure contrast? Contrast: 0.8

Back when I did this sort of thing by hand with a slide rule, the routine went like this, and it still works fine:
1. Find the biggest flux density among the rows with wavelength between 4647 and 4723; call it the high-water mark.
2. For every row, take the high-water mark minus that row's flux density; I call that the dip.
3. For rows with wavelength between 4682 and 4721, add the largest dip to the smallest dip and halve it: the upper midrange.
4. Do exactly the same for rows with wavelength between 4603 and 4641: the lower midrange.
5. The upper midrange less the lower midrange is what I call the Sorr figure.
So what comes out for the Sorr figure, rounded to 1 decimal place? 0.1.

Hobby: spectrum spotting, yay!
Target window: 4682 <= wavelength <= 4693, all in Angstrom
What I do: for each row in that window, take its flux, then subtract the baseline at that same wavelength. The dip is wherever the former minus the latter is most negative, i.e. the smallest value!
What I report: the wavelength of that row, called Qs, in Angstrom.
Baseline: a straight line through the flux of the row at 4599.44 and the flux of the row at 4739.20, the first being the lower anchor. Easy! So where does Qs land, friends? 4689.27 Angstrom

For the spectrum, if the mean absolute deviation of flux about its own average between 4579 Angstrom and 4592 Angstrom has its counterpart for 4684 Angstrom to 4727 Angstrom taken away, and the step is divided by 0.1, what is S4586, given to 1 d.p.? 1.1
